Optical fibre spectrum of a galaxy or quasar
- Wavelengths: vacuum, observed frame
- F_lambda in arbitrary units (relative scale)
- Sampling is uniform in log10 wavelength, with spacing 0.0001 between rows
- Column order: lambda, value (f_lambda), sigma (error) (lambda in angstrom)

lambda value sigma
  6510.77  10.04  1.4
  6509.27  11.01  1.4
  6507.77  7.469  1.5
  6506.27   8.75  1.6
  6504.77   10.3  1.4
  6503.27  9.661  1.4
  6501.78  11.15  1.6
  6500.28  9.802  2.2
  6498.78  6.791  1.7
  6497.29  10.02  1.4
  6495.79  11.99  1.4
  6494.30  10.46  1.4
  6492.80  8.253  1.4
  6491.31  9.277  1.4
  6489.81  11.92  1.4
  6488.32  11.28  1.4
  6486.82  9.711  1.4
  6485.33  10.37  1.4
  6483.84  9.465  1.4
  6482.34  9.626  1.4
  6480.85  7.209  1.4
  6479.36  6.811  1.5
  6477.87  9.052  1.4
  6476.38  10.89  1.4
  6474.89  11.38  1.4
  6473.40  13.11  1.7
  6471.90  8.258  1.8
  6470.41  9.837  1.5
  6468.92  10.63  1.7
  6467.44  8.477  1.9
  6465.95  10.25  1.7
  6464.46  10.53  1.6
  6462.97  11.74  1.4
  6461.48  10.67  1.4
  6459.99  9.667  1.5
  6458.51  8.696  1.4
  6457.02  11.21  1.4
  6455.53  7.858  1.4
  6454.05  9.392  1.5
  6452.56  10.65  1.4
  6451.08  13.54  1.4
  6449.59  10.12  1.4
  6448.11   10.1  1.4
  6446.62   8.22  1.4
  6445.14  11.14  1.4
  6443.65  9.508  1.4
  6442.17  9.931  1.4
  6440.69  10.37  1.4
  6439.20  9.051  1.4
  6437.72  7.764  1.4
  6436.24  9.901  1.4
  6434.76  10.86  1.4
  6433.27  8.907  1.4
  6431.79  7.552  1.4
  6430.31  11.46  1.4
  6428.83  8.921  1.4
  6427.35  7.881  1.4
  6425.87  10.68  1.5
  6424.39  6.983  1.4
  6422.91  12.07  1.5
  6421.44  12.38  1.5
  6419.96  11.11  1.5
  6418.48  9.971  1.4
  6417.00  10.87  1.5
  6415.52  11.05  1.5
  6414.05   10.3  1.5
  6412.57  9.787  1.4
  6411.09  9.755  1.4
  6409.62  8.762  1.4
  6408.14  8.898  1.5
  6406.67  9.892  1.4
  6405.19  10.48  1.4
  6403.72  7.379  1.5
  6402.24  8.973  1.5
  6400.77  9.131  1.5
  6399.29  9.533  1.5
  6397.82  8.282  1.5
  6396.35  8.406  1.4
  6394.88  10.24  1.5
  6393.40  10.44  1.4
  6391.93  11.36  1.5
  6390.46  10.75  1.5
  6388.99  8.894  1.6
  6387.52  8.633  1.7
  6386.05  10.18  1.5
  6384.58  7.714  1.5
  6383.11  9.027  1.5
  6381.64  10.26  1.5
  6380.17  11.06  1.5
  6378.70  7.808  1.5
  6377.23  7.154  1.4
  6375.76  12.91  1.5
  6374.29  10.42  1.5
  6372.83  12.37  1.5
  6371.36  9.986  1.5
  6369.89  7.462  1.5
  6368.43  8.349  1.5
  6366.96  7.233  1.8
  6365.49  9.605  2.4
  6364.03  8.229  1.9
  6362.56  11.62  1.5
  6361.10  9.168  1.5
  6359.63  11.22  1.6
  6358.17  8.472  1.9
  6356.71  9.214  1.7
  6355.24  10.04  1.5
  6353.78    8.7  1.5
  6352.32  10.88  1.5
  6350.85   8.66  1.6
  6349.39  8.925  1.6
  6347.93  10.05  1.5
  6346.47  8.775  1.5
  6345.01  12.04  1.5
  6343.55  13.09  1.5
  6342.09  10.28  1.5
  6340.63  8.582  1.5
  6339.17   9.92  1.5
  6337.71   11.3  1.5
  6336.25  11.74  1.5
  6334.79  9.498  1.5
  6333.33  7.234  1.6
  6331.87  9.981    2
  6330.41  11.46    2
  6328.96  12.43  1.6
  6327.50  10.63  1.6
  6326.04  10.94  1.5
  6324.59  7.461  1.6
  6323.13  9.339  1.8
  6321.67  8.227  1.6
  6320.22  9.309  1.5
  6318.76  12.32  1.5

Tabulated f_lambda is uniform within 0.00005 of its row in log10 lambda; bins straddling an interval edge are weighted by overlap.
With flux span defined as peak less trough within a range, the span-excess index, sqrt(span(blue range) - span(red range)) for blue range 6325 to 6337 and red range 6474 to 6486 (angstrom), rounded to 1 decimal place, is 0.8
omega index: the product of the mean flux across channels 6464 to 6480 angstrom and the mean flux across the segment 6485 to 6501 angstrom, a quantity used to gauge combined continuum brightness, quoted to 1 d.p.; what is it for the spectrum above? 99.2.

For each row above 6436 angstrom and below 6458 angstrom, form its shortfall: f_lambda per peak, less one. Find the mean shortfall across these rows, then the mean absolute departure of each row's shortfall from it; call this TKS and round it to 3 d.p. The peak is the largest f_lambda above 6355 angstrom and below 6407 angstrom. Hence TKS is 0.080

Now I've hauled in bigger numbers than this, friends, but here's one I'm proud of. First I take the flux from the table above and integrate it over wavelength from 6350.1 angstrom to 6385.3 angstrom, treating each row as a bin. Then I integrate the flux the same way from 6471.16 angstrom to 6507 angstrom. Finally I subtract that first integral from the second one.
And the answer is 18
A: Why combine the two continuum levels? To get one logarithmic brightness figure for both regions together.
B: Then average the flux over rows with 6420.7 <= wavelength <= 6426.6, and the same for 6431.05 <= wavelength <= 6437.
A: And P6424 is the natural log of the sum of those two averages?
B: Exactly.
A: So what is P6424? 2.99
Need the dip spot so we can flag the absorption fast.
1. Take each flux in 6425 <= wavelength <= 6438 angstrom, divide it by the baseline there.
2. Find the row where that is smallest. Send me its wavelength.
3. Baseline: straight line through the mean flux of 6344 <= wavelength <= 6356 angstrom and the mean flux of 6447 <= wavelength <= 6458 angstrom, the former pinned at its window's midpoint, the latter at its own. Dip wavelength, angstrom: 6431.79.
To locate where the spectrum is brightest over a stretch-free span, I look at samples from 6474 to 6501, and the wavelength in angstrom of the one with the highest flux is 6495.79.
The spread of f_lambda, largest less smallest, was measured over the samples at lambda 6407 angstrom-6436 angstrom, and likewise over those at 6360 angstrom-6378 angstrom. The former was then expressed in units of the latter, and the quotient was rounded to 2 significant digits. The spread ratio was 0.94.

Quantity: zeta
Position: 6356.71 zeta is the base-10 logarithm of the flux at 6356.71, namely 0.964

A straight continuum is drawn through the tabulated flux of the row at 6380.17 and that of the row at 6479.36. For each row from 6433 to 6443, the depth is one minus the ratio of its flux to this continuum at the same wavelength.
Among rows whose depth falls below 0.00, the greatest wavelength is 6442.17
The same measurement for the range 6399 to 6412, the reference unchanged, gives 6411.09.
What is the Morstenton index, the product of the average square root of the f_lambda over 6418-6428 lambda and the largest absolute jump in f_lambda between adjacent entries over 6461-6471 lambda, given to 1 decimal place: 6.8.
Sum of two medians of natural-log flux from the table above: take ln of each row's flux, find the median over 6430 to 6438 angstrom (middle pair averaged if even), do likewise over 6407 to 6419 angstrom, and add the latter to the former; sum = 4.53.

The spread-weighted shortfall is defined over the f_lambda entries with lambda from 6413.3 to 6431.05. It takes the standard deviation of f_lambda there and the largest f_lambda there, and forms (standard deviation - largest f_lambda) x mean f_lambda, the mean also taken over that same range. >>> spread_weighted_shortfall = -111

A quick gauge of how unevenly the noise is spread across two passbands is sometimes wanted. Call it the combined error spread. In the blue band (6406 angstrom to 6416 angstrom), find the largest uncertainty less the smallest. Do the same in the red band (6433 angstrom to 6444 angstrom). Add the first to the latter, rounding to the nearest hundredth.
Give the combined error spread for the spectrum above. 0.10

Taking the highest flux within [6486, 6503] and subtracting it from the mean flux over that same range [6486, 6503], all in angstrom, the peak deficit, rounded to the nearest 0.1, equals -1.9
